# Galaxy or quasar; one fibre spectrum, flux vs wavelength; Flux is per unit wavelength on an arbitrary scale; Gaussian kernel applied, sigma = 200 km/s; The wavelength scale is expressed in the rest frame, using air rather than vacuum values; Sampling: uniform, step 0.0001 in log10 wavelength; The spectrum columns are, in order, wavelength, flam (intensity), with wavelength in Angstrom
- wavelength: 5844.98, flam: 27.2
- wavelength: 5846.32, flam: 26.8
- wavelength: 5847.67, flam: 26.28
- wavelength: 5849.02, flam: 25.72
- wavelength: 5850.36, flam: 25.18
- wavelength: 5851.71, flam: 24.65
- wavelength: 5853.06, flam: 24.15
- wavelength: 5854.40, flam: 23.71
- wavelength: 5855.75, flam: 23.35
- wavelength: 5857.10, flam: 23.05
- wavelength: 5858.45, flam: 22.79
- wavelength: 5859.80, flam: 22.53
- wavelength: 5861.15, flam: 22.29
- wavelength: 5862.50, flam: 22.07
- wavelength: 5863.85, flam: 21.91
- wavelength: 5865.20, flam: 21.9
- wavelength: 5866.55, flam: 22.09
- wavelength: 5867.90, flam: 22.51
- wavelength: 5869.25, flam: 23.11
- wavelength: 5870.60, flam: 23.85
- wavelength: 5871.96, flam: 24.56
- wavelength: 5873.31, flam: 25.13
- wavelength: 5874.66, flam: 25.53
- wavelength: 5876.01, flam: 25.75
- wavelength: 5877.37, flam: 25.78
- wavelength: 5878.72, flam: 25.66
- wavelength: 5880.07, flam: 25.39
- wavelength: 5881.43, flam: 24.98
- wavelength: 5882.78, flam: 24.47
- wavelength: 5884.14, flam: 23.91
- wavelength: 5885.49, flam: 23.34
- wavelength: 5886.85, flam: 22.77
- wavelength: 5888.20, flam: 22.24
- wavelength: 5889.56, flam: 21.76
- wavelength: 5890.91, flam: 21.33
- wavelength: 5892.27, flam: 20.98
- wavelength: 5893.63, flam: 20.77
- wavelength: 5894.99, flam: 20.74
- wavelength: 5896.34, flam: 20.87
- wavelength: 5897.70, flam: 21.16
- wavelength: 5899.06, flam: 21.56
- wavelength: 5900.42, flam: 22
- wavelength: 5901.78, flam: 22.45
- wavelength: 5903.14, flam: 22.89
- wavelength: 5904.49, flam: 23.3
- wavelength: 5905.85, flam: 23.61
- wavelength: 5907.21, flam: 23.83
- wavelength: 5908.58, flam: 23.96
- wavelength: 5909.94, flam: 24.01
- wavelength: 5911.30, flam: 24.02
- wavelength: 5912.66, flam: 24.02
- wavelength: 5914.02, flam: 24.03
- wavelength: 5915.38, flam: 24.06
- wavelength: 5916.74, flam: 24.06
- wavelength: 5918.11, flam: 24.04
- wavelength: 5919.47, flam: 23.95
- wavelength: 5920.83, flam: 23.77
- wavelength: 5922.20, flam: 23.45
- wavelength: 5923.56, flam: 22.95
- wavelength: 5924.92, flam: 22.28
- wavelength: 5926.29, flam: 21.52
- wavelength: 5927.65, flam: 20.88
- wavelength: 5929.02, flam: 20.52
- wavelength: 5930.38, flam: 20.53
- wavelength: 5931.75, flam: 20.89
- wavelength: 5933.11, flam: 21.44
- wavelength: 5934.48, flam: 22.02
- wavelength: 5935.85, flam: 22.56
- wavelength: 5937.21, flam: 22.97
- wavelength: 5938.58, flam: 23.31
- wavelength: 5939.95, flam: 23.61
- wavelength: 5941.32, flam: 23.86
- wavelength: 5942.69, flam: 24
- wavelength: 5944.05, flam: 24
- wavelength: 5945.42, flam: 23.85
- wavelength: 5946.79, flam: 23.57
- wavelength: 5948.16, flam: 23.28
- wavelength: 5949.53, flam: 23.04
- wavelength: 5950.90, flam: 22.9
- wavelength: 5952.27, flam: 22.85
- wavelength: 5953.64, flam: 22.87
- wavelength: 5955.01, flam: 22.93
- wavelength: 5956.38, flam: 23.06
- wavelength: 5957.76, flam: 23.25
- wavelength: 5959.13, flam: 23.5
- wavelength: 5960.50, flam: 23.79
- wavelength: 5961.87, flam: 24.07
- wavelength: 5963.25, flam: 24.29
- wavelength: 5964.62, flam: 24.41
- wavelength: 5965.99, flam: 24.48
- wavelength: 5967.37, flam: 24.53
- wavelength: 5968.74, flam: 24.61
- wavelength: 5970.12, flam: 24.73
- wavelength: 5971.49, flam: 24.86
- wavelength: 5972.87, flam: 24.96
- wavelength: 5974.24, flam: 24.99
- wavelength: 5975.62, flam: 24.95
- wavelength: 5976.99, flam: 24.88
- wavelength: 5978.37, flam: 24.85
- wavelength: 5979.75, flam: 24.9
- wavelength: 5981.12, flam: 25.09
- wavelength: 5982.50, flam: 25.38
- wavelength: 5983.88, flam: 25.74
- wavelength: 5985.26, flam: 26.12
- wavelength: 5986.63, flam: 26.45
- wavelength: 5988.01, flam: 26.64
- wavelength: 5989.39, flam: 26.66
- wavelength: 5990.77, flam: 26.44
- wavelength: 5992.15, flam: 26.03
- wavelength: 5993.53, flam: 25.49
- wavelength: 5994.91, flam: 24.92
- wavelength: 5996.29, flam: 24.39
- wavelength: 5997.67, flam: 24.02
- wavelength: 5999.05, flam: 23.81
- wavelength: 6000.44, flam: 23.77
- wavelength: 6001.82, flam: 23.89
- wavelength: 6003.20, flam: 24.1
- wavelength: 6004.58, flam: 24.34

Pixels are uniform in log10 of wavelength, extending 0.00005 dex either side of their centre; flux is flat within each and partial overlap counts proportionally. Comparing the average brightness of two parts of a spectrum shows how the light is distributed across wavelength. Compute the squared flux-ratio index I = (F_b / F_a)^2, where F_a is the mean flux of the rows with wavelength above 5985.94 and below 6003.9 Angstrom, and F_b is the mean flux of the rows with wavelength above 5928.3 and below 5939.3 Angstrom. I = 0.75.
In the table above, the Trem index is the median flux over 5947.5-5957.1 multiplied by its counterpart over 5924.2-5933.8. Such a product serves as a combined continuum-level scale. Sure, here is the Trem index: 479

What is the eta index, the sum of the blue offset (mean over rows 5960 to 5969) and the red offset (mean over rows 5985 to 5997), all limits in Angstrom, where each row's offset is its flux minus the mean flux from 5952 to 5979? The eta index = 1.9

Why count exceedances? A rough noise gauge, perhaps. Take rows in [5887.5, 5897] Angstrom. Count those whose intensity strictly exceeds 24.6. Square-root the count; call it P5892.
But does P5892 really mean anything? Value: 0.0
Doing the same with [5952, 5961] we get 0.0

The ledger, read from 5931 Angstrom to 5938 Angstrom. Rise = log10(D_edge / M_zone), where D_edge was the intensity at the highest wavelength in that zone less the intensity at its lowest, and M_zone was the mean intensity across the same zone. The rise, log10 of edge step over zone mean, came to -1.02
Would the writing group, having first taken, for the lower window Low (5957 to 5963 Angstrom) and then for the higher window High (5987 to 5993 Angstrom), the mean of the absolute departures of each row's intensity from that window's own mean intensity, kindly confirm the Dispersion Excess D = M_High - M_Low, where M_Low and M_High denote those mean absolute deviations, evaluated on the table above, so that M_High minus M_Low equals -0.07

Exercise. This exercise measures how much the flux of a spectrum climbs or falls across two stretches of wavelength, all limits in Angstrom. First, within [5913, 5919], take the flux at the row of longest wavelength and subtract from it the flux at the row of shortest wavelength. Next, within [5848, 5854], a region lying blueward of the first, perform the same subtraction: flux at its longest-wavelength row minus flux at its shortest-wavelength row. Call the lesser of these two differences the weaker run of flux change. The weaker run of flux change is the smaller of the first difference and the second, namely -1.6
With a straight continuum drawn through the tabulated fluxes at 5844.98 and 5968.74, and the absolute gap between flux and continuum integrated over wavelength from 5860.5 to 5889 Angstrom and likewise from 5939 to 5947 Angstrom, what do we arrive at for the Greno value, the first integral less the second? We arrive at 69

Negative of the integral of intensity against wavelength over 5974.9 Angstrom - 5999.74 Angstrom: -630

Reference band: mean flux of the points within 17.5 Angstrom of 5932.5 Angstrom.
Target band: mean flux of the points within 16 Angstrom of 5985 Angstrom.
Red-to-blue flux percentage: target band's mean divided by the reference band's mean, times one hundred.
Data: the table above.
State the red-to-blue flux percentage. 110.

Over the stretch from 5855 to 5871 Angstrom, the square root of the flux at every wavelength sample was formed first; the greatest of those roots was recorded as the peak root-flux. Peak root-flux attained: 4.88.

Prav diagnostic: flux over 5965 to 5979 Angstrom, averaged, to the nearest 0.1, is 24.8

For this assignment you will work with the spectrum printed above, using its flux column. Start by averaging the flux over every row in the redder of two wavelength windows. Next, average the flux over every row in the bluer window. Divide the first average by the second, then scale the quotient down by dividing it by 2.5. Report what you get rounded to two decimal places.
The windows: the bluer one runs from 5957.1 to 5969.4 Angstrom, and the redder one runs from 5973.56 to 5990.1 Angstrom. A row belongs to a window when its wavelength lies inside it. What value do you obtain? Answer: 0.42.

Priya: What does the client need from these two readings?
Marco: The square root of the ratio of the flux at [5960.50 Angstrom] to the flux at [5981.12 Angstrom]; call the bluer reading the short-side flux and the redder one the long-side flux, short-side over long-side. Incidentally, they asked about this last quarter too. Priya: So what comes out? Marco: 0.97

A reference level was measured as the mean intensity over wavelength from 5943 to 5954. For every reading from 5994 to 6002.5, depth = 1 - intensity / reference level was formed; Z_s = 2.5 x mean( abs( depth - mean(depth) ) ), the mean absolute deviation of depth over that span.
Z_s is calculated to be 0.037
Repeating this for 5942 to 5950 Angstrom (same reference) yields 0.035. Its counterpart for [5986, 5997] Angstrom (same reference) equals 0.076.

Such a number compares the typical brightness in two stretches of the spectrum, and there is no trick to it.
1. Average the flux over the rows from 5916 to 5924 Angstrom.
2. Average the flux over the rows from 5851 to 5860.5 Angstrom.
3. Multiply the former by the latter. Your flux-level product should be 556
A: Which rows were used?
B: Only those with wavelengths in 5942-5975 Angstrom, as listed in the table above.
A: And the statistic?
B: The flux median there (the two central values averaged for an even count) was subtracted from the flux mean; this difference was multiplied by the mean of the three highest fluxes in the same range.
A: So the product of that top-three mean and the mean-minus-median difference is -1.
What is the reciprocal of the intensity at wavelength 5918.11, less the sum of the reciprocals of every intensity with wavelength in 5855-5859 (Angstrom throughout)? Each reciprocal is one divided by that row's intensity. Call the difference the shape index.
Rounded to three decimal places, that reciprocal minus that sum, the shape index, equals -0.088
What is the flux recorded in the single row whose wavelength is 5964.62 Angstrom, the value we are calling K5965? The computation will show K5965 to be 24.41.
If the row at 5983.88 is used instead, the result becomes 25.74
